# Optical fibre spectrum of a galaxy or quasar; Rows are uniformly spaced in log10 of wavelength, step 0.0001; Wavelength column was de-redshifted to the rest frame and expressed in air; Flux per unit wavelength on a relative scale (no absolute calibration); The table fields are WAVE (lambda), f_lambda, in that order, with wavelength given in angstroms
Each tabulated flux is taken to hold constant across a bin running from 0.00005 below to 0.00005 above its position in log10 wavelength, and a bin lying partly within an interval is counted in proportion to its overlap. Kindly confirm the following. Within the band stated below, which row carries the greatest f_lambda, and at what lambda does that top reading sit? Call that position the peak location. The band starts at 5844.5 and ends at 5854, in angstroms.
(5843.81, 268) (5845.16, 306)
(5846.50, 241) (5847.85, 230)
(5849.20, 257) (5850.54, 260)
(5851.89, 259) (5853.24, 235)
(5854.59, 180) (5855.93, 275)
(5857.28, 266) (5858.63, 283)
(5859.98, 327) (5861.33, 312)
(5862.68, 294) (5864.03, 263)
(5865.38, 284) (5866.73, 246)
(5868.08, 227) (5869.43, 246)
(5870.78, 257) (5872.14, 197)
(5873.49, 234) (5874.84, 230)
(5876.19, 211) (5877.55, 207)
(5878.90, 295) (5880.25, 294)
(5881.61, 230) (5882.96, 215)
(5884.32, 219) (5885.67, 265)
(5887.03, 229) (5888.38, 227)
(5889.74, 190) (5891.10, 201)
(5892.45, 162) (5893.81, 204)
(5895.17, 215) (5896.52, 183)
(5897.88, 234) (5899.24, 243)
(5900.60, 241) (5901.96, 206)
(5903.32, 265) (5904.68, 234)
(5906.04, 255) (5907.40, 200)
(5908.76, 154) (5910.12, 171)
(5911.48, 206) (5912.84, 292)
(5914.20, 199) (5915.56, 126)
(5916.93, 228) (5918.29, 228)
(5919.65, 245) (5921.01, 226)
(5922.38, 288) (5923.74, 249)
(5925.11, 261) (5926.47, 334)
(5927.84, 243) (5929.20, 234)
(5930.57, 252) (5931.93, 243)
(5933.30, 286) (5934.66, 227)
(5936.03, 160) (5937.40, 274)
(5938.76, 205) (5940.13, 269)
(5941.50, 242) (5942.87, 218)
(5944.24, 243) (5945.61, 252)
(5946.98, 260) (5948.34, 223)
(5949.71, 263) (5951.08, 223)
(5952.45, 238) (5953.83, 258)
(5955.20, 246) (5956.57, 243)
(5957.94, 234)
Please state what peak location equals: 5845.16 angstroms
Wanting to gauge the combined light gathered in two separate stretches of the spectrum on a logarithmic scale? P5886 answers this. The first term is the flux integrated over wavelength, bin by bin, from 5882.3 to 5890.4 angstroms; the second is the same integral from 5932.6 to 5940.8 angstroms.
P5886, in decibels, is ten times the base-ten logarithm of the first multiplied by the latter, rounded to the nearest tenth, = 65.5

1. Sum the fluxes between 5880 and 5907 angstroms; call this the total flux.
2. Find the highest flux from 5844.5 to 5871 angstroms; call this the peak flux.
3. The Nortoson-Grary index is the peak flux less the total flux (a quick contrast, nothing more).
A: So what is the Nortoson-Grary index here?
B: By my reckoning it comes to -4185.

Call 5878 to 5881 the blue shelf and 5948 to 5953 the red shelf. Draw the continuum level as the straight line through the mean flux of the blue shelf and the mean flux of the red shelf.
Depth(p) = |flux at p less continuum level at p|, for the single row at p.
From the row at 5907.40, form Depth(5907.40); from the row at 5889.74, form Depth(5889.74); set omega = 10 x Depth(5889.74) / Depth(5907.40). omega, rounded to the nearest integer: 13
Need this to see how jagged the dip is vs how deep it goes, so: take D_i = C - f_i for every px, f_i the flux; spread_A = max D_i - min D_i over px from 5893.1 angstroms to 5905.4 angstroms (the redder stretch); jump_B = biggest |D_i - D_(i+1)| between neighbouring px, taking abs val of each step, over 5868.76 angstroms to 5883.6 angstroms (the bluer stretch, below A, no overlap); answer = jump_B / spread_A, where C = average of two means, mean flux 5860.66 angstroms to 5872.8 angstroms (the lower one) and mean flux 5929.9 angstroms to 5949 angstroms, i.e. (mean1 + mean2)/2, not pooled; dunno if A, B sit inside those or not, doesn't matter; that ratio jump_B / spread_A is 1.1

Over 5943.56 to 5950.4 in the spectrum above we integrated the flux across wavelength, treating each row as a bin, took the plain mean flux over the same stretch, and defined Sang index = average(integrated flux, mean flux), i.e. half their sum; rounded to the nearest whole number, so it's 974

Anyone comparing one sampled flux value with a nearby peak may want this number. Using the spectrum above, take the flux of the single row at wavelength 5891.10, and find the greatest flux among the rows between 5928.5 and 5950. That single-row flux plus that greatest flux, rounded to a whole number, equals 487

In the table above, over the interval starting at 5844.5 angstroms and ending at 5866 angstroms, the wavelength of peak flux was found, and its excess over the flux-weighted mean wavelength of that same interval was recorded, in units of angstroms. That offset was 4.4 angstroms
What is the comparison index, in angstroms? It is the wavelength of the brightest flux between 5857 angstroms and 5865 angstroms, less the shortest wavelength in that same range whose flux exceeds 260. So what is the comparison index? 2.7 angstroms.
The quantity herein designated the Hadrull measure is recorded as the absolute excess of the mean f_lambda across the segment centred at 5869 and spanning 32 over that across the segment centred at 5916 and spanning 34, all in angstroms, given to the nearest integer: 18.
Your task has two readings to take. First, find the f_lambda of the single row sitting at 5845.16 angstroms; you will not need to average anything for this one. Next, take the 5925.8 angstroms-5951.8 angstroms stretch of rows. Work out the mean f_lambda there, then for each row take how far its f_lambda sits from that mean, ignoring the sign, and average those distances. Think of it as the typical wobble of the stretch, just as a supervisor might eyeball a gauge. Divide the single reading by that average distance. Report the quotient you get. 13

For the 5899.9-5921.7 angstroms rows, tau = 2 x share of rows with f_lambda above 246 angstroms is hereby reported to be 0.4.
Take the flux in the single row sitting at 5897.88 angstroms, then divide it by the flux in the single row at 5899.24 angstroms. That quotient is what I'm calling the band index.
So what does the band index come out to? 0.96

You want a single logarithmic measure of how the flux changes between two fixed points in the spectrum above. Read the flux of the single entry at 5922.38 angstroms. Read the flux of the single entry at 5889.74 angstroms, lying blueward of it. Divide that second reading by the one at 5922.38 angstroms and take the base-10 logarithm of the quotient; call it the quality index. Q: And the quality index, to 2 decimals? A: -0.18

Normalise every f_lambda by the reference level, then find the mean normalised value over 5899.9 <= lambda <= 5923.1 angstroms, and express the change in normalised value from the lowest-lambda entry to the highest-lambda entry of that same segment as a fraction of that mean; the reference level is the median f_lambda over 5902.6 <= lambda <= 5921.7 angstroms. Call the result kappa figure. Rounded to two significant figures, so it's 0.21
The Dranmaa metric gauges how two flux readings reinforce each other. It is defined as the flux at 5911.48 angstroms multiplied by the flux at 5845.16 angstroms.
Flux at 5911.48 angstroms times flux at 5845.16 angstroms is 63036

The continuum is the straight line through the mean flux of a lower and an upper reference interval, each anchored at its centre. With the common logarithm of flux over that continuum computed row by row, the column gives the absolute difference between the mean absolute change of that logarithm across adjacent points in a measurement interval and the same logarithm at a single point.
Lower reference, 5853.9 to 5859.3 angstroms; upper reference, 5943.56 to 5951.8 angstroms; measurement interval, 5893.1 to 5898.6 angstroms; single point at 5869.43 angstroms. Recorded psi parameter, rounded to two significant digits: 0.074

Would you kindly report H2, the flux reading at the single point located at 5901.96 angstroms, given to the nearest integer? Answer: 206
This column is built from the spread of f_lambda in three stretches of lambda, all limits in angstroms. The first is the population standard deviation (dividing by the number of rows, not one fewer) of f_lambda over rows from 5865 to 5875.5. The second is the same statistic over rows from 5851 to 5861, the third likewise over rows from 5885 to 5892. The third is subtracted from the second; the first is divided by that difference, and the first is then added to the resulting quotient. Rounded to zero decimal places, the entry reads 25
